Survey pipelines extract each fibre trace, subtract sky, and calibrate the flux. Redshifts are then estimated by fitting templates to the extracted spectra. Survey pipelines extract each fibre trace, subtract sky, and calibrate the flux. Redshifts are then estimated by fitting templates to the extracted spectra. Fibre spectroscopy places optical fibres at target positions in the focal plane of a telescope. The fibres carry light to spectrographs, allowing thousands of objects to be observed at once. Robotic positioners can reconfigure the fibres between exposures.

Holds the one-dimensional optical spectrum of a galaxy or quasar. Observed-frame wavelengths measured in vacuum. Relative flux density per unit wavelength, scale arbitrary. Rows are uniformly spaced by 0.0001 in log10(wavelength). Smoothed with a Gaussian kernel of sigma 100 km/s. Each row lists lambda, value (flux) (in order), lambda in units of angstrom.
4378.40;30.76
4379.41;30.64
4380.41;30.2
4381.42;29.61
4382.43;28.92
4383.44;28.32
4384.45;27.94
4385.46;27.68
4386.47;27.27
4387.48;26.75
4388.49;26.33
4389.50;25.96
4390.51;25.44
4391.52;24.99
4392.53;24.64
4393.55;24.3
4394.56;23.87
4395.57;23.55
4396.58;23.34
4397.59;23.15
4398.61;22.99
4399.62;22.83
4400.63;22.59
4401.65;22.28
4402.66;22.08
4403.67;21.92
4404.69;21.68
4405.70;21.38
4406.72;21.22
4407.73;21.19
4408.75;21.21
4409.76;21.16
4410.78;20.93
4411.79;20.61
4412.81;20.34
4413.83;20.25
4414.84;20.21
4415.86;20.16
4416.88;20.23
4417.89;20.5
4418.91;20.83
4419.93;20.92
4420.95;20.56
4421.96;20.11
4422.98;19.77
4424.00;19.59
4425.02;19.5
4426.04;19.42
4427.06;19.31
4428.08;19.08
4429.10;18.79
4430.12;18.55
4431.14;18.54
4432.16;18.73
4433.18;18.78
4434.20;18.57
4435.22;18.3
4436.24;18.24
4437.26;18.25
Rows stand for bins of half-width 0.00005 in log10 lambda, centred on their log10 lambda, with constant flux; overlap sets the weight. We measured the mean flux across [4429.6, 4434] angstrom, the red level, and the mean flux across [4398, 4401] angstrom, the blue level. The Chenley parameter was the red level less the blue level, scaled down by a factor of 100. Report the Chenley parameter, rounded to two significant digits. -0.042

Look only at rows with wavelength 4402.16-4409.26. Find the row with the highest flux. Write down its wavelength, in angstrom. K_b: 4402.66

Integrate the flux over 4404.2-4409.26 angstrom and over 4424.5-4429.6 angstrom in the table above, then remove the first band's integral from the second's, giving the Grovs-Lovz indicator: -10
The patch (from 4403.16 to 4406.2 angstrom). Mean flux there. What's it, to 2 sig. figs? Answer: 22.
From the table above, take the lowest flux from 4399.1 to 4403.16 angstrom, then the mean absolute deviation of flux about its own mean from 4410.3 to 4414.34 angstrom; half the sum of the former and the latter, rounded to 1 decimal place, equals 11.2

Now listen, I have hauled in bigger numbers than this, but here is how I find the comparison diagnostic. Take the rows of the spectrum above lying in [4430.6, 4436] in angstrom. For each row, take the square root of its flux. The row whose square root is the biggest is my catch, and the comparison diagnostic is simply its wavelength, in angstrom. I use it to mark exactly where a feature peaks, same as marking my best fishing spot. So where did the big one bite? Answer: 4433.18 angstrom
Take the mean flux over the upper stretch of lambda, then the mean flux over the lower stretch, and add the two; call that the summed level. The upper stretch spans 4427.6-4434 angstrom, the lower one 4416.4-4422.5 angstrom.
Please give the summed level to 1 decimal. 39.3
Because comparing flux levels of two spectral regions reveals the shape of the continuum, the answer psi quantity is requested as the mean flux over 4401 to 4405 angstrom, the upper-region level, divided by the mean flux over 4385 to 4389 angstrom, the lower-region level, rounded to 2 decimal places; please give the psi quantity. 0.81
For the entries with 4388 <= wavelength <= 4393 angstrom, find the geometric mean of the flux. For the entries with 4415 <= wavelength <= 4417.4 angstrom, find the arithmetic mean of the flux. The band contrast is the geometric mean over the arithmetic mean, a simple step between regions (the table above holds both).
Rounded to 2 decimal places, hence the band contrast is 1.26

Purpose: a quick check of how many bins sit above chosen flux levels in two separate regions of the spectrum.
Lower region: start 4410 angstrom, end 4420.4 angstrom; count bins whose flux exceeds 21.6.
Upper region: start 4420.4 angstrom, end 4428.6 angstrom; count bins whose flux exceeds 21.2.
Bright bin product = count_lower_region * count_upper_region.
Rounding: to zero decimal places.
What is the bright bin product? 0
